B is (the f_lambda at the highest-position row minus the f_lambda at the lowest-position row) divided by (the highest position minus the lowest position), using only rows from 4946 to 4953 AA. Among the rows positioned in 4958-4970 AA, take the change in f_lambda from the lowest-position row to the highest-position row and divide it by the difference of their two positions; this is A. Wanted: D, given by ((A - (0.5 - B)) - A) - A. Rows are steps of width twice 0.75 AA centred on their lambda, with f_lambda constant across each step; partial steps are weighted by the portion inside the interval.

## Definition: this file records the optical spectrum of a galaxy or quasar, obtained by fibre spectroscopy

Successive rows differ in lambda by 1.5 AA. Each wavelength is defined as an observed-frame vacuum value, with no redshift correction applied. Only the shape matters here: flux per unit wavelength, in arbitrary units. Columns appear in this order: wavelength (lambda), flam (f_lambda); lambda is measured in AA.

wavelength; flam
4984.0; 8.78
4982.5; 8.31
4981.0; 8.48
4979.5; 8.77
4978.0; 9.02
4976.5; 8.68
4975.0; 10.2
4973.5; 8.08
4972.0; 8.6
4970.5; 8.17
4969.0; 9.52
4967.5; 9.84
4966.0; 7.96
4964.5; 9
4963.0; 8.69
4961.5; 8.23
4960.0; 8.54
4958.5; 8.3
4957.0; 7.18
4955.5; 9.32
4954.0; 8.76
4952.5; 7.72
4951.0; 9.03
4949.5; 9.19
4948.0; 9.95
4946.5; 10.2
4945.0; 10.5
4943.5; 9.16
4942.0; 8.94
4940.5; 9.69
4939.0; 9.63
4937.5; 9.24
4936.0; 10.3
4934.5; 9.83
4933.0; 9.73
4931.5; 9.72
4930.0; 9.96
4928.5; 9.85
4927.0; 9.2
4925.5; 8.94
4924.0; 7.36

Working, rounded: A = 0.12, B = -0.41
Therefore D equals -1.03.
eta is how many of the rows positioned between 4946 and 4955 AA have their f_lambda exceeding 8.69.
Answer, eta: 5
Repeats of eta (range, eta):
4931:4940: 6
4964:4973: 3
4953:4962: 2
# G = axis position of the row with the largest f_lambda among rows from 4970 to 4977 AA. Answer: 4975.0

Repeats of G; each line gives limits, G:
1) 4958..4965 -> 4964.5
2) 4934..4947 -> 4945.0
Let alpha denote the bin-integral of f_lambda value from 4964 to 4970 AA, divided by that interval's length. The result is 9.05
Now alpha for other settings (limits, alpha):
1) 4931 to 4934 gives 9.73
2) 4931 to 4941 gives 9.74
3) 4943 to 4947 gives 9.99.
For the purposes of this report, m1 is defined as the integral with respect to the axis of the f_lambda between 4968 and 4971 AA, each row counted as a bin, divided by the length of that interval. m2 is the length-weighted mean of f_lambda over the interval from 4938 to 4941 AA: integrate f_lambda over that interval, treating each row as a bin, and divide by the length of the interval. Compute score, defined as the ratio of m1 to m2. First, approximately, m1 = 9.0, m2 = 9.62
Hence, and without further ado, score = 0.93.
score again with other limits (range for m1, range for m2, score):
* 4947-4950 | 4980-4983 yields 1.14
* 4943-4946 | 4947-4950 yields 1.03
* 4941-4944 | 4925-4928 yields 0.99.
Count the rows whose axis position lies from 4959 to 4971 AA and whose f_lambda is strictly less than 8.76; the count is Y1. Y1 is 5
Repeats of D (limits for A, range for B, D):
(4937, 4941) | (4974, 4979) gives -1.04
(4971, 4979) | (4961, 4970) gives -0.40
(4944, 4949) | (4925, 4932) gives -0.19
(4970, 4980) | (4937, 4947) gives -0.46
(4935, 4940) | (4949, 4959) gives -0.38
